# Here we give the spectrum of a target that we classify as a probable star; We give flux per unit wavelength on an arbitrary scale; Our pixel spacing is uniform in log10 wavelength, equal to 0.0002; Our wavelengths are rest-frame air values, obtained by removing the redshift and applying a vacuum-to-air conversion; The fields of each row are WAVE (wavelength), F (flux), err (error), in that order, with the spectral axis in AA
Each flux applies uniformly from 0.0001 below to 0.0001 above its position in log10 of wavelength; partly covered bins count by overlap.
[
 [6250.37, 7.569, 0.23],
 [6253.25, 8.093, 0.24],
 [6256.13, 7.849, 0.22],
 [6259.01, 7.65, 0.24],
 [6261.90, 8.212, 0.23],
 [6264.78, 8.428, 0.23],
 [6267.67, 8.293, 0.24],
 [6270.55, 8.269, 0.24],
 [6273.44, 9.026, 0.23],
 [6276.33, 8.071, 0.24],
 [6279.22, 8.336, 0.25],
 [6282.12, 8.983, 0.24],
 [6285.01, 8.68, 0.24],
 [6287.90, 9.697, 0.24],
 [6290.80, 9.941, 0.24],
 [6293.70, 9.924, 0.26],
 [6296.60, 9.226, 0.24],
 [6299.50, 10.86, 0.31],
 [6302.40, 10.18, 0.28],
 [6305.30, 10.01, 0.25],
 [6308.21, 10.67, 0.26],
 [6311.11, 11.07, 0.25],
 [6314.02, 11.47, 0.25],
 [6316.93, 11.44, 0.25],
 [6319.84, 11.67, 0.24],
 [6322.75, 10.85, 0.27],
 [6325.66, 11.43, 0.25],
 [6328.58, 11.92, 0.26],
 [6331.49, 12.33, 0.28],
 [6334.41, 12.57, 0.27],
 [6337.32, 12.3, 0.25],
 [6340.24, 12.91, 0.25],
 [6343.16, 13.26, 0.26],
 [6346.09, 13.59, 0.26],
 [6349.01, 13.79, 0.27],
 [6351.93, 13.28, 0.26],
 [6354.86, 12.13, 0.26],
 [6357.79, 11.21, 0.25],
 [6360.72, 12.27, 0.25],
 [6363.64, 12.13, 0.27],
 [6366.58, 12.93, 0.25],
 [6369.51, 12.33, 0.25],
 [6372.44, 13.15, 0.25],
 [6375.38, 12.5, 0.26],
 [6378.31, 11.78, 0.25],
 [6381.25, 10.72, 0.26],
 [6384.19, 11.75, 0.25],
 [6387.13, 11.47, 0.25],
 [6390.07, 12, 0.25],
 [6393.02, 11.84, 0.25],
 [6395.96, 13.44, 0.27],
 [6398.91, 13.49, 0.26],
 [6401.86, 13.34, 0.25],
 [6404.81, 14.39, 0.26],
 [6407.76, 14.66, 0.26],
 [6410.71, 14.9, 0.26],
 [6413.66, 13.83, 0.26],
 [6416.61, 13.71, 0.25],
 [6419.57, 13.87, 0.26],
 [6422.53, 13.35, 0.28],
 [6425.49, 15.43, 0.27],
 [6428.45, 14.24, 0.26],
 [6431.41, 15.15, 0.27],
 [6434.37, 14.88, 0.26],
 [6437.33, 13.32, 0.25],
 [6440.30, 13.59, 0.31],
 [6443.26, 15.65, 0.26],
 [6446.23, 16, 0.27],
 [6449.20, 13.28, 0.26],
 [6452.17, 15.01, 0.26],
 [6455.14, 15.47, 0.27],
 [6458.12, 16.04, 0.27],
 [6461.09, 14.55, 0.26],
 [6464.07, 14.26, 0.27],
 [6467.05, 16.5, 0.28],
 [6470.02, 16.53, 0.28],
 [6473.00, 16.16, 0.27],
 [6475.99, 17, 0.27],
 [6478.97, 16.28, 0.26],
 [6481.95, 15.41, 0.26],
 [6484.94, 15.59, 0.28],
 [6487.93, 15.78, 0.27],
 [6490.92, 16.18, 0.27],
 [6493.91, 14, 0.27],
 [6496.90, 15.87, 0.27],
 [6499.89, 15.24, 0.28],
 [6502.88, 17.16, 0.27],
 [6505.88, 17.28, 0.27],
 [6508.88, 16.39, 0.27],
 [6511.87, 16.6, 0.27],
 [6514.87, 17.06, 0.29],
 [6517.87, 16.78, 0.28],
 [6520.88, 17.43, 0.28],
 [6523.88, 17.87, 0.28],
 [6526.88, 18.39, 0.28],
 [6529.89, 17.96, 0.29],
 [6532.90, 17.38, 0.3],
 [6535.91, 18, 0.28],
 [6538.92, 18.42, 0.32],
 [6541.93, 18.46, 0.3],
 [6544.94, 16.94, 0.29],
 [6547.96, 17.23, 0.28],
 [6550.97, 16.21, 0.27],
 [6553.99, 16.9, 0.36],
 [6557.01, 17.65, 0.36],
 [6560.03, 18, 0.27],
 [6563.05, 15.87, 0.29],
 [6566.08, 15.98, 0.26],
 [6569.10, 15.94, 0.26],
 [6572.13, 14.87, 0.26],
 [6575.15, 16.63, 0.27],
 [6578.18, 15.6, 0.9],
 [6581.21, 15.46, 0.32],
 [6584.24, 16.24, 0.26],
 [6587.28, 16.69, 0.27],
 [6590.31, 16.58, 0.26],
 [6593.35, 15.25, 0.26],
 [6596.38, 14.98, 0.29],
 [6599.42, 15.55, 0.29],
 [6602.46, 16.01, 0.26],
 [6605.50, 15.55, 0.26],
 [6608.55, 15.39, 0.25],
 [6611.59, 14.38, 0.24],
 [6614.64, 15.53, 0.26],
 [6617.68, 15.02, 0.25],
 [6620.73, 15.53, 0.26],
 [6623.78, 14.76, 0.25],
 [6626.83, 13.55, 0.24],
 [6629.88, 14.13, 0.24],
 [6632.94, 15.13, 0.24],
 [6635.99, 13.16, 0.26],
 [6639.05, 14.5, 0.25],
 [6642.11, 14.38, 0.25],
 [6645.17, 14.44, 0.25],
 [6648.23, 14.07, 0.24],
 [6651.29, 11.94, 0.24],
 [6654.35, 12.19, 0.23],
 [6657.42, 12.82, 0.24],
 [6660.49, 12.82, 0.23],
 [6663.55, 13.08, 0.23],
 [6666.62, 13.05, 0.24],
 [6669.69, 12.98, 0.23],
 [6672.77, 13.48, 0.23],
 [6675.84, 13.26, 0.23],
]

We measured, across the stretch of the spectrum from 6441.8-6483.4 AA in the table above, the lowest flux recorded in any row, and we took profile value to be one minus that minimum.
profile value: -12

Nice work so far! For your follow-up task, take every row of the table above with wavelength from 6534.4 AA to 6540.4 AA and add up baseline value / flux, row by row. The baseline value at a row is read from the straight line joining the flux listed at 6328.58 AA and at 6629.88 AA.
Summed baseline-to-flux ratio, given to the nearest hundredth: 1.48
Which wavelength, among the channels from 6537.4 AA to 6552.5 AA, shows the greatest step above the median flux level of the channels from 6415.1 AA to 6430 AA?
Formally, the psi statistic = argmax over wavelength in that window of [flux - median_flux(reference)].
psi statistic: 6541.93 AA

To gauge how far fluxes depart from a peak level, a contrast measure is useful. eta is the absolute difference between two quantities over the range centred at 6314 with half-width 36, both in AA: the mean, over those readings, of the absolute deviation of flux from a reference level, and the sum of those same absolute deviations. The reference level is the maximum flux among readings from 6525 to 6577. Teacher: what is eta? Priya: 177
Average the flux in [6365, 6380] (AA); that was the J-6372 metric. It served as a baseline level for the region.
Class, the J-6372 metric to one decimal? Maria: 12.5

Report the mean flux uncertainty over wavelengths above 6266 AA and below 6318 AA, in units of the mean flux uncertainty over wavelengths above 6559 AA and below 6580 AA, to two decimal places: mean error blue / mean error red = 0.70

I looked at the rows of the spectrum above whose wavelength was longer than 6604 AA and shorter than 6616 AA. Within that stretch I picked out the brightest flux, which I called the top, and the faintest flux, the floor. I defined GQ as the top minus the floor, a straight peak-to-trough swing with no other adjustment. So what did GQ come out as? 1.2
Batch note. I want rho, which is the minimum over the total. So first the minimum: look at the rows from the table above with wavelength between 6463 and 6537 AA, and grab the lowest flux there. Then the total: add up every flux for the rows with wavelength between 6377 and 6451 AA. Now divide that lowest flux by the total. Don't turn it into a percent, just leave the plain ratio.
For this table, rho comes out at 0.041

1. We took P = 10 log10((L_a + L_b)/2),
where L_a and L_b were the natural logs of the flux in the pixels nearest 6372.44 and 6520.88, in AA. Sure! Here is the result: 4.3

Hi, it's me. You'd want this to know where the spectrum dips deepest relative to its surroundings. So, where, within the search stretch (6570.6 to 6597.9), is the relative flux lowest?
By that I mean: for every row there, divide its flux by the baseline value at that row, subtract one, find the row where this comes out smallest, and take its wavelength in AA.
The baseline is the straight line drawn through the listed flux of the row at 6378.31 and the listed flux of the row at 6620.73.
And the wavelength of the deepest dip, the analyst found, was 6596.38 AA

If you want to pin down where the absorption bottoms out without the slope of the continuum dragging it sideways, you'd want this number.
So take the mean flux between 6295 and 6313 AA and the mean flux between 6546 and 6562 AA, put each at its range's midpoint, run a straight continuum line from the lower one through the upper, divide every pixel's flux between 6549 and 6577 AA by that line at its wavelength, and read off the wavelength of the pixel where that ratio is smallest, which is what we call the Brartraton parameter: 6572.13 AA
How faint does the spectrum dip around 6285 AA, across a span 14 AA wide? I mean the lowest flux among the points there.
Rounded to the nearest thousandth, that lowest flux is 8.336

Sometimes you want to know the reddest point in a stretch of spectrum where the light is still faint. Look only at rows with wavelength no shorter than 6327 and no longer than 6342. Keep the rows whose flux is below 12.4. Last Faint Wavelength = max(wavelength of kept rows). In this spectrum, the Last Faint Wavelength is 6337.32 AA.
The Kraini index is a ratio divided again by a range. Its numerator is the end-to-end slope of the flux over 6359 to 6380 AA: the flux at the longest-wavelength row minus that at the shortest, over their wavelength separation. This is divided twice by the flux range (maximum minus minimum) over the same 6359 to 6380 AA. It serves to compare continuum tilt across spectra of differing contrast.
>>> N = -0.015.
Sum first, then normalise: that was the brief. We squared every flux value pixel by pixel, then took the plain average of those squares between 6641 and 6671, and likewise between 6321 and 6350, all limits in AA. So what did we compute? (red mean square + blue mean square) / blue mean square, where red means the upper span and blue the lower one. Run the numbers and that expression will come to 2.1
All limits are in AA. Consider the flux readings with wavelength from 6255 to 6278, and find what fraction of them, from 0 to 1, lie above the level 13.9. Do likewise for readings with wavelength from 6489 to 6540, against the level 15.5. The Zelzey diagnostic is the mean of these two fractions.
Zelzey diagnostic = 0.44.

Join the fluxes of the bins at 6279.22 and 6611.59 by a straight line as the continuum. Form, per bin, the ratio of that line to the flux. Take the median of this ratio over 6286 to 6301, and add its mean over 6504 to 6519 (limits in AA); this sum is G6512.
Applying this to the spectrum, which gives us 1.61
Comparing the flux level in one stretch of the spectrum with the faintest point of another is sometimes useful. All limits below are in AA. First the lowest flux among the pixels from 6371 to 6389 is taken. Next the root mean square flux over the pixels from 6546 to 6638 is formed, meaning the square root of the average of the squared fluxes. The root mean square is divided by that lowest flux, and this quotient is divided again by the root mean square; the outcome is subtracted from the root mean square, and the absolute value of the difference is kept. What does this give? 15.6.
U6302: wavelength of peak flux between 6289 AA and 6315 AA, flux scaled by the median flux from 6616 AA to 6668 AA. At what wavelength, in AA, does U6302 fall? 6314.02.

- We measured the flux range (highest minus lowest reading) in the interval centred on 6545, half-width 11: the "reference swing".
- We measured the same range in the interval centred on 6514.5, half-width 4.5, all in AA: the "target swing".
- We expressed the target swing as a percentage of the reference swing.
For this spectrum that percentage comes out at 20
